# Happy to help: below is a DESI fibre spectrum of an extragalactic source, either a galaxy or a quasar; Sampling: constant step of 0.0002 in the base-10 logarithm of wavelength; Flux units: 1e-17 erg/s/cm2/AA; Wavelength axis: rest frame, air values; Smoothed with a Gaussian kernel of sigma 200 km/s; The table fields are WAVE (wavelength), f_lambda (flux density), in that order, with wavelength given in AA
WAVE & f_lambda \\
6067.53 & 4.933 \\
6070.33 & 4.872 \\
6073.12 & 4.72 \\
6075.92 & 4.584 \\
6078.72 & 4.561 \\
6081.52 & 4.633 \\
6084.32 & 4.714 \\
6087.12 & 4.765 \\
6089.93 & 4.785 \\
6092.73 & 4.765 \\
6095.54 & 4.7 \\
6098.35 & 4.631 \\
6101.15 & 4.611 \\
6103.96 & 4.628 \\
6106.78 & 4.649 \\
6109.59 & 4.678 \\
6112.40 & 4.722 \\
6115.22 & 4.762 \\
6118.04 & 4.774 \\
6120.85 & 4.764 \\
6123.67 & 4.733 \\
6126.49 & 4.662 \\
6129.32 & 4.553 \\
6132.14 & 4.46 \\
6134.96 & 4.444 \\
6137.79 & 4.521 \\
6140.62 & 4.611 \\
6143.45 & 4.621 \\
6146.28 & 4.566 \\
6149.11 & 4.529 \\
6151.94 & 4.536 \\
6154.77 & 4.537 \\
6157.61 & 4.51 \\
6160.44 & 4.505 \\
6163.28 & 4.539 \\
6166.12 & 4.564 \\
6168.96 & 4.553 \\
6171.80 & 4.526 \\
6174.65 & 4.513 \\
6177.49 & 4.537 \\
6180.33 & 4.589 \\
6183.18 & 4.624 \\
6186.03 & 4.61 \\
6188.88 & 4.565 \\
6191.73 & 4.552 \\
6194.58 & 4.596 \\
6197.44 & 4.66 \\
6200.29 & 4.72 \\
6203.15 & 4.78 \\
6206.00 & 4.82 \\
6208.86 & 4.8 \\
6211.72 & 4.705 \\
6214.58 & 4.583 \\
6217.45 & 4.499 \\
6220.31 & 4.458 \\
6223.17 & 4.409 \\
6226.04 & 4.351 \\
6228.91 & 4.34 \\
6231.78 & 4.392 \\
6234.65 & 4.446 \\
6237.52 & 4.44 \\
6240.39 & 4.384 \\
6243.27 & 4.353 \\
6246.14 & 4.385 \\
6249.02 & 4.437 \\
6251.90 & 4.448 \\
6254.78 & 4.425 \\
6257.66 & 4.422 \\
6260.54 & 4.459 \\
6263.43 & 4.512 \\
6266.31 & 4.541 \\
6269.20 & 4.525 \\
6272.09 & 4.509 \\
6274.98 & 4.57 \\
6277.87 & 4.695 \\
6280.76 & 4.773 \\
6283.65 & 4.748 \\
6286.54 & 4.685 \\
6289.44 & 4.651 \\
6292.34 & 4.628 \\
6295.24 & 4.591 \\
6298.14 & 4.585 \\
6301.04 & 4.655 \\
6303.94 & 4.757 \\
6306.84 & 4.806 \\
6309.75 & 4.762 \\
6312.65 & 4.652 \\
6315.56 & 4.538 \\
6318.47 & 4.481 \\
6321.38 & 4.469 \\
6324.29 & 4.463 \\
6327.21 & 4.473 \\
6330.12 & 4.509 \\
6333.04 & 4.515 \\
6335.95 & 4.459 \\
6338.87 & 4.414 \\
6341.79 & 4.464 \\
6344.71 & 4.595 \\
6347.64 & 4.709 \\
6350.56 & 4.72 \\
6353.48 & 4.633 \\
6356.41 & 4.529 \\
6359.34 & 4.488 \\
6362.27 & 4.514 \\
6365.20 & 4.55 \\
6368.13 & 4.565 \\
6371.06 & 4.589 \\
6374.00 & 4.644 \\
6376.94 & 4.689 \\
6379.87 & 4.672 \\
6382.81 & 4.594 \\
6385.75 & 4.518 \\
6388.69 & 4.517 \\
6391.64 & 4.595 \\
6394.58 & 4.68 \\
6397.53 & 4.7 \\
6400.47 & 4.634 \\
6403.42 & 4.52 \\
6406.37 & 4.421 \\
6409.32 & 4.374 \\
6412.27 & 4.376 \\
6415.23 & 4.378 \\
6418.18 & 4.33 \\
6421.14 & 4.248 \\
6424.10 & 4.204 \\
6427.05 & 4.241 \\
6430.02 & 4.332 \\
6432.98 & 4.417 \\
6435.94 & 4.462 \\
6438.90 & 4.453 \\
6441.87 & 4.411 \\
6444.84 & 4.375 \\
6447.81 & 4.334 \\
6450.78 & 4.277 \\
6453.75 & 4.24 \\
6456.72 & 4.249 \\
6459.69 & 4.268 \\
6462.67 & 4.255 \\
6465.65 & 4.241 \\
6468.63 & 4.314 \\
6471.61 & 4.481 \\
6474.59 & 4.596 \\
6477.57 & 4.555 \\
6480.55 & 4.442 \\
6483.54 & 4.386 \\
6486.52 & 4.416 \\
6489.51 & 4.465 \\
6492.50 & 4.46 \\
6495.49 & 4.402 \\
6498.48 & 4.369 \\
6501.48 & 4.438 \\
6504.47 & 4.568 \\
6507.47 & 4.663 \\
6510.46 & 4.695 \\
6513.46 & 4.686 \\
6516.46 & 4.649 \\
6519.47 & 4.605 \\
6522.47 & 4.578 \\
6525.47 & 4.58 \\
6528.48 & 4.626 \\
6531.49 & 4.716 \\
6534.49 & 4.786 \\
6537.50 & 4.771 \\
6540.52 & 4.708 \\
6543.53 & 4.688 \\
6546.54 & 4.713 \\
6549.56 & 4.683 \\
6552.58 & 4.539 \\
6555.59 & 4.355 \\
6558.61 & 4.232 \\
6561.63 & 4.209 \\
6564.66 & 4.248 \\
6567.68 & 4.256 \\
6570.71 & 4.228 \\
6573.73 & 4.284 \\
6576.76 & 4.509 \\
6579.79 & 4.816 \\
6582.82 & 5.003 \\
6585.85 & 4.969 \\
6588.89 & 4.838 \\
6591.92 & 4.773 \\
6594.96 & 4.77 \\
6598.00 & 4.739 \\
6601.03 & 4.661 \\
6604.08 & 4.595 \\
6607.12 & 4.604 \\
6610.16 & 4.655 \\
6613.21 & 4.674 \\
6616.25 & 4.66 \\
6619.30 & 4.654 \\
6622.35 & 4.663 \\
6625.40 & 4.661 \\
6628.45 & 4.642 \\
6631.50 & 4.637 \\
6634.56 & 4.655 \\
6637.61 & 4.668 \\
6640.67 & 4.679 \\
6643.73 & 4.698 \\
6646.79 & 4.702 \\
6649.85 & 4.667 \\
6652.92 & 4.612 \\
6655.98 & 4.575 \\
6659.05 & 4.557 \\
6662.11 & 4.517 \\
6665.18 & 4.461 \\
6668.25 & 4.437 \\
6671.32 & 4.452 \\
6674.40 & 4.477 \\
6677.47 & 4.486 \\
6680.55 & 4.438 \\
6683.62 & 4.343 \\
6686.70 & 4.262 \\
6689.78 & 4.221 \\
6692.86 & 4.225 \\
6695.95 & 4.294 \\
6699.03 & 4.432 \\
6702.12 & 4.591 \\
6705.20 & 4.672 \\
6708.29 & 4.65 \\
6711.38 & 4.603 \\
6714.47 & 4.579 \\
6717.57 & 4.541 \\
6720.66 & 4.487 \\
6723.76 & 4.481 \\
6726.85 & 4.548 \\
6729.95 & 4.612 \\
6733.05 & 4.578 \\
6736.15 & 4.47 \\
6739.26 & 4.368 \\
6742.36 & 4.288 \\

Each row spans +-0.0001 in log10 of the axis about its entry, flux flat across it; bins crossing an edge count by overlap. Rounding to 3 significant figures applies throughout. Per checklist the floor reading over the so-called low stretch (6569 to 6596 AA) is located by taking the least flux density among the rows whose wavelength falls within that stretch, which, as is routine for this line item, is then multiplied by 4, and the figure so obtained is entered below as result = 16.9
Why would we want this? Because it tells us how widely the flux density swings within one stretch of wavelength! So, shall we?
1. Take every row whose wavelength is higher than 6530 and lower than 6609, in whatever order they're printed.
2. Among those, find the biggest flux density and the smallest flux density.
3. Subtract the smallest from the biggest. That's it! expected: 0.79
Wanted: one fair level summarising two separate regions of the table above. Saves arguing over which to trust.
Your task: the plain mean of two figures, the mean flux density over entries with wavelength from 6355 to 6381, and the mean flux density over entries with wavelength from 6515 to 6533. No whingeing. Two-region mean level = 4.604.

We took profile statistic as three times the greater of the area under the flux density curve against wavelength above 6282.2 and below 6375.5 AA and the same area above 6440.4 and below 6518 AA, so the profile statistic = 1284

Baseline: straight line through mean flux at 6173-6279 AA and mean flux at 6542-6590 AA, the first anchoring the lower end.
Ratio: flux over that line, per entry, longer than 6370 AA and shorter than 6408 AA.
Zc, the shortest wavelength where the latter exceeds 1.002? 6371.06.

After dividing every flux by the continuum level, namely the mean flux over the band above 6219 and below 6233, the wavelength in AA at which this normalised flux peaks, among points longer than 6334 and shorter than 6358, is 6350.56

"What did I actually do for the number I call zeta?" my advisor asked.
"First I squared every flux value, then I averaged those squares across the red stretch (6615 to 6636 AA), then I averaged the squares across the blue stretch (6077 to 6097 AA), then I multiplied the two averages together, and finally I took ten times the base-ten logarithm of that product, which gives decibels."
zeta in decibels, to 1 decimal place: 26.8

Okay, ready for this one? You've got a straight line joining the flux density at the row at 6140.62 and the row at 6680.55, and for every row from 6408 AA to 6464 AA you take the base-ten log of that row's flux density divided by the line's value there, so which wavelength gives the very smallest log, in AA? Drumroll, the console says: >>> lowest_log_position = 6424.10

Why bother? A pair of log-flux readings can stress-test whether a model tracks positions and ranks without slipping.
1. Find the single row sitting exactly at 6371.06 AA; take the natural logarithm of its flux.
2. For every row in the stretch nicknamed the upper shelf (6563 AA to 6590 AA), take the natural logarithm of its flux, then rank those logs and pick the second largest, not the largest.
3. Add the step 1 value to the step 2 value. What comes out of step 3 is 3.13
